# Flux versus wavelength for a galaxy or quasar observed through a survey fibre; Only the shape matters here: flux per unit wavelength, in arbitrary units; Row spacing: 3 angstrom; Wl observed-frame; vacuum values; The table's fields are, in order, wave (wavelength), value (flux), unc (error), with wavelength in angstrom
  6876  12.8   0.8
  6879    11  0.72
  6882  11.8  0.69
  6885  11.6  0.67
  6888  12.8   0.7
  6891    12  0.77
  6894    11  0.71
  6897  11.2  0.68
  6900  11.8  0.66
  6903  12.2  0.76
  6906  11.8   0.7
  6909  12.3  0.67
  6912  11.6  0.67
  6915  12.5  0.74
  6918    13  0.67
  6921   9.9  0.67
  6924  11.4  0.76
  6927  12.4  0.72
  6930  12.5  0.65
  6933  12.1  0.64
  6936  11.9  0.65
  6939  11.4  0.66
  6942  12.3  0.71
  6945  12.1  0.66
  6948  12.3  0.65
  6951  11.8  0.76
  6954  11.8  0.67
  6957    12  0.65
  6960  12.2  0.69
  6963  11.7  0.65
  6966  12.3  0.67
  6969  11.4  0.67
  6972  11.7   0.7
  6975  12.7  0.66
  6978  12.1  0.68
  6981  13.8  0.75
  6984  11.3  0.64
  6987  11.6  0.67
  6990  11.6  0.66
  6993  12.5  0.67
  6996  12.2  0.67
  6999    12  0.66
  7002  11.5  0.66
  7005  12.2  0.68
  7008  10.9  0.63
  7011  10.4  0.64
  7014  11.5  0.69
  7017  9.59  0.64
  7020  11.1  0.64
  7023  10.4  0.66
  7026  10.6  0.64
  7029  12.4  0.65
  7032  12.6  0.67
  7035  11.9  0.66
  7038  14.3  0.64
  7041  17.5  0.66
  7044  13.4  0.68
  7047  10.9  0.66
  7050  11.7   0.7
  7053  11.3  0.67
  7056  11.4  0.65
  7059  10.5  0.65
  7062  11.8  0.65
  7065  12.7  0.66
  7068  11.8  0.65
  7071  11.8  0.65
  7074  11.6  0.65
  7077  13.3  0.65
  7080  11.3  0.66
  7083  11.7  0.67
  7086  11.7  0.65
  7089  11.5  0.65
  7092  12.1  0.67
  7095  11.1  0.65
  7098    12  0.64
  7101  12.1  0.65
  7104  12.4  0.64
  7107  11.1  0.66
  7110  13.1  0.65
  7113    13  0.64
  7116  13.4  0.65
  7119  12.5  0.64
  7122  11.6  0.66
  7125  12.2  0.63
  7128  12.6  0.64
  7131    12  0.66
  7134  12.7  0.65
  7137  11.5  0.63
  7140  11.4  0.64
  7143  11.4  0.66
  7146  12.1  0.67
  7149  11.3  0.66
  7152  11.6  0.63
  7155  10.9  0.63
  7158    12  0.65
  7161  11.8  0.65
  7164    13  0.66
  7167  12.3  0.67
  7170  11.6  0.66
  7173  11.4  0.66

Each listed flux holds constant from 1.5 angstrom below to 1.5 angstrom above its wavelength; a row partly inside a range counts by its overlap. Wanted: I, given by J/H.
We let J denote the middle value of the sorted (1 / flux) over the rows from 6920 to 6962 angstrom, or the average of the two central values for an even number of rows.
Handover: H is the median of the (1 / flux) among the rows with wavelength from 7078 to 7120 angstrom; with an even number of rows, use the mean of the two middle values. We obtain 1.00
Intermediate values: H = 0.0830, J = 0.0830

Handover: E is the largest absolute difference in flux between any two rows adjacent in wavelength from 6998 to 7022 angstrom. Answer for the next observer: 1.9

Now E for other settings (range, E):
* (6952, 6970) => 0.9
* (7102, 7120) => 2.0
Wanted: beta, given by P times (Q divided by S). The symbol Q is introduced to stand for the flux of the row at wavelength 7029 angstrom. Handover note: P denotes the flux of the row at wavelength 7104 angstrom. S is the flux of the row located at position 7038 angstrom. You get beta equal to 10.8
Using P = 12.4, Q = 12.4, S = 14.3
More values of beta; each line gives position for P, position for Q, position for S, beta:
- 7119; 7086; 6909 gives 11.9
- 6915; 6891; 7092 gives 12.4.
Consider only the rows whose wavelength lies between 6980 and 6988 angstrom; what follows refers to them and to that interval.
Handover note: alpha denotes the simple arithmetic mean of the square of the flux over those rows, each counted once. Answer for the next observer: 151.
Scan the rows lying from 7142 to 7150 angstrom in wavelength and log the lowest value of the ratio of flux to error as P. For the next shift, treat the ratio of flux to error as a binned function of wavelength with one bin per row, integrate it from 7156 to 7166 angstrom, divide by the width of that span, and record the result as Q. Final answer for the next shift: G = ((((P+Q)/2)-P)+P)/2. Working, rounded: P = 17.1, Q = 18.7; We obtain 8.95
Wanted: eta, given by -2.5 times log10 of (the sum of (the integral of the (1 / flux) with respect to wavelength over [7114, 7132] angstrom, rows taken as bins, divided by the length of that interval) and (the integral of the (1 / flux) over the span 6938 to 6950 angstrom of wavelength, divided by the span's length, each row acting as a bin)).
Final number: 1.96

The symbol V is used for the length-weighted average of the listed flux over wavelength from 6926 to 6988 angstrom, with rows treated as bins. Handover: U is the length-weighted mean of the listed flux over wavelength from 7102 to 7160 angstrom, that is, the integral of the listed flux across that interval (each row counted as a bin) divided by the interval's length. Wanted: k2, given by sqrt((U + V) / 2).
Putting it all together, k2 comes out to 3.47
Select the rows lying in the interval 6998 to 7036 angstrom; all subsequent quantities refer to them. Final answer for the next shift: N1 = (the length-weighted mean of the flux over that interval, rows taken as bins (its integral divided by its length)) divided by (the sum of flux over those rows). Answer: 0.08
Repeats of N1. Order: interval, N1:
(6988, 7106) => 0.03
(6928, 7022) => 0.03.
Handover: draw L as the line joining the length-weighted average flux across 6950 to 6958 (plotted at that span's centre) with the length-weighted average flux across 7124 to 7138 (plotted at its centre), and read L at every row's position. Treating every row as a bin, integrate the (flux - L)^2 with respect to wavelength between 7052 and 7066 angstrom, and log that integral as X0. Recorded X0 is 11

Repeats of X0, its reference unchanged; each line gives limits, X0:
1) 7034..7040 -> 30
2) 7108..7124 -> 11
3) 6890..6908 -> 3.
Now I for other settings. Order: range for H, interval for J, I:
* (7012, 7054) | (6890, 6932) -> 0.97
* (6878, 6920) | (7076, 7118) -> 0.98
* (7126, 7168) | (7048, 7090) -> 1.02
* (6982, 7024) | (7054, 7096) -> 0.98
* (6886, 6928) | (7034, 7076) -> 1.01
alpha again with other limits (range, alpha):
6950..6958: 141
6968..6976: 143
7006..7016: 120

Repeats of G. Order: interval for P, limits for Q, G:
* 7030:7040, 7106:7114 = 9.30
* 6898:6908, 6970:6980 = 8.49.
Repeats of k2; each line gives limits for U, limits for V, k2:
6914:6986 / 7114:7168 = 3.47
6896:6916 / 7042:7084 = 3.45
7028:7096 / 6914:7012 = 3.47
